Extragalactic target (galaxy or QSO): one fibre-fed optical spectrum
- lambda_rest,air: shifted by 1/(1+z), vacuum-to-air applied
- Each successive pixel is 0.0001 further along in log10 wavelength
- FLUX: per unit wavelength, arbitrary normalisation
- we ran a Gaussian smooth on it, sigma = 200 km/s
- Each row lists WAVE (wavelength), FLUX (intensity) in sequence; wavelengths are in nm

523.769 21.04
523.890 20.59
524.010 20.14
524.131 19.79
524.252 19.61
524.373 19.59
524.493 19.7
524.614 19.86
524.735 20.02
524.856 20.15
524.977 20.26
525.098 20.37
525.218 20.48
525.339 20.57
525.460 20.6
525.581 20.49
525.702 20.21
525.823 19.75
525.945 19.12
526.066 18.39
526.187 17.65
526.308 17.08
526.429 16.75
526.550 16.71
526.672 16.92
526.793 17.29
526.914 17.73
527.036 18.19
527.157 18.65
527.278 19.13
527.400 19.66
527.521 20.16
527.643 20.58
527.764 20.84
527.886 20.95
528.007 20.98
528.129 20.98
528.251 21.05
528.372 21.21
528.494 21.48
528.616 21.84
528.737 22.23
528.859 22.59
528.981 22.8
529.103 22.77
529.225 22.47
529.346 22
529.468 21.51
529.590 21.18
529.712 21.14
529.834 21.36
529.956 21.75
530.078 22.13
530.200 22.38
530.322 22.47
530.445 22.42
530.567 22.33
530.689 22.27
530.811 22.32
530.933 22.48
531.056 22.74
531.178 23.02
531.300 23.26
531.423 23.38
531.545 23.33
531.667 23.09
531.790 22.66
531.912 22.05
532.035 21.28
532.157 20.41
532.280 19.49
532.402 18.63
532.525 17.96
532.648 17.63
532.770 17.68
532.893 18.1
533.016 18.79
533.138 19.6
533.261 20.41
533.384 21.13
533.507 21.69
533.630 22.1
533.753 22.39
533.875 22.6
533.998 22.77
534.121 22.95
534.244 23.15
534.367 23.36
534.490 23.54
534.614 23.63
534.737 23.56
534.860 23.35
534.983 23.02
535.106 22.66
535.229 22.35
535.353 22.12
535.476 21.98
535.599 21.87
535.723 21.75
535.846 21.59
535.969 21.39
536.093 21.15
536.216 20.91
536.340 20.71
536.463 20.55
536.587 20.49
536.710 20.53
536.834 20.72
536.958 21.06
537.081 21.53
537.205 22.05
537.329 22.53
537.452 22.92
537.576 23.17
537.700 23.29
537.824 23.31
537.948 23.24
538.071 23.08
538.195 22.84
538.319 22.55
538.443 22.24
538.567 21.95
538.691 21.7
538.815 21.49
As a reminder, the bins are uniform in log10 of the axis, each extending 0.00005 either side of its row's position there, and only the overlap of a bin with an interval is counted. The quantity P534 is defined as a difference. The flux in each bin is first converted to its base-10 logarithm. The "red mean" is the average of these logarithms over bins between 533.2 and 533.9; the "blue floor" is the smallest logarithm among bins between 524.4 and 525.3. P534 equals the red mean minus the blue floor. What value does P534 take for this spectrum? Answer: 0.042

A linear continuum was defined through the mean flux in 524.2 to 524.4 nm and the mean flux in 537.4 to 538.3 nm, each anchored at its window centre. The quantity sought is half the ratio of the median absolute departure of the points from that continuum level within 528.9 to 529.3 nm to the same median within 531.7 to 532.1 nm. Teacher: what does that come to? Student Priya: 2.0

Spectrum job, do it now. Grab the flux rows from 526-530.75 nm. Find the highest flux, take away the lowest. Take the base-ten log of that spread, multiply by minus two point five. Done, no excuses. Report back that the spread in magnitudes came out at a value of -2.0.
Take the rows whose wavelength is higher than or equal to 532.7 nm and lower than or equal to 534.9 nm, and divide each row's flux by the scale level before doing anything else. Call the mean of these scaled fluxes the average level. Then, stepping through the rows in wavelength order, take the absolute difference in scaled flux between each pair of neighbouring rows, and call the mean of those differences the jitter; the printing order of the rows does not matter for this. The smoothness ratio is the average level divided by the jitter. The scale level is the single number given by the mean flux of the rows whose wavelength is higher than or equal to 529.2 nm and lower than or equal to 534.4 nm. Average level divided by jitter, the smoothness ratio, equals 59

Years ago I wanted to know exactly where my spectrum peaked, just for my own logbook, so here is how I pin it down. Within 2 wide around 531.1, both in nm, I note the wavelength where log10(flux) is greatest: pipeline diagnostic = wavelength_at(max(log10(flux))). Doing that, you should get 531.423 nm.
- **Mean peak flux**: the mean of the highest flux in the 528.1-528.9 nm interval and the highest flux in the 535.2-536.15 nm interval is 22.5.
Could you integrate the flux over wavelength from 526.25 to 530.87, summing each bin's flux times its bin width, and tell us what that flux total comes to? 96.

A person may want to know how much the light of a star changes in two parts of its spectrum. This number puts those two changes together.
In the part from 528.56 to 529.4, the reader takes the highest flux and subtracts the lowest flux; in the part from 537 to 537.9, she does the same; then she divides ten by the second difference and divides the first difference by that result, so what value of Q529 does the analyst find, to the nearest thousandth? 0.171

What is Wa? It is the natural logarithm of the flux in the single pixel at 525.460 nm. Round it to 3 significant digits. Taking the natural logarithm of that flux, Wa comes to 3.03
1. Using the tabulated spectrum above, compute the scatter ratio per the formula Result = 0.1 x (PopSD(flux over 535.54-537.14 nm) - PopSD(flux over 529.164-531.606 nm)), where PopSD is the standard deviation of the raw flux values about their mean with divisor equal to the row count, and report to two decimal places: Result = -0.02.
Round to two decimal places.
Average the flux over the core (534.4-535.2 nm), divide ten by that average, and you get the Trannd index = 0.43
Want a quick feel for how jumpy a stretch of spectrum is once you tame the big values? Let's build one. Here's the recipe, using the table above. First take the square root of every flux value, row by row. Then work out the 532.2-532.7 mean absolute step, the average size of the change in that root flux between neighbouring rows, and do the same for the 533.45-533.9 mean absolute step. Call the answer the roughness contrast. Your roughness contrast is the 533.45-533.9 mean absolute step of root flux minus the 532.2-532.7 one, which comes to -0.04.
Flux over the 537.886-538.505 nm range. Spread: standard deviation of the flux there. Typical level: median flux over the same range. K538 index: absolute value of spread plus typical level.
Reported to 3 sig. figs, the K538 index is 23.2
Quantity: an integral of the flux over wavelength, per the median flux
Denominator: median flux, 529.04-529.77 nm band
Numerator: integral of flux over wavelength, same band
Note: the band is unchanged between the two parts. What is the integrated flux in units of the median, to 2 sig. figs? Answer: 0.73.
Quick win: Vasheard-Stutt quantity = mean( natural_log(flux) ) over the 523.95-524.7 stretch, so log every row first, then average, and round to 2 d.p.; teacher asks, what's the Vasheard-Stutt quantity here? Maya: 2.98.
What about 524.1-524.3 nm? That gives 2.98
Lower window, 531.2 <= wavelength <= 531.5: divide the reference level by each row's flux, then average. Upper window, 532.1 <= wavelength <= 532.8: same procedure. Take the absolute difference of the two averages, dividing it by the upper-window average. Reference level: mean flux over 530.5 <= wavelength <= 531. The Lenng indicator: 0.20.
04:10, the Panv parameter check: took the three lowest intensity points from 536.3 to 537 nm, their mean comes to 21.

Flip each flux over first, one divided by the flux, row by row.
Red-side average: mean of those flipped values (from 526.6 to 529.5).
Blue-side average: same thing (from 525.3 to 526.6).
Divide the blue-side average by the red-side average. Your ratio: 1.09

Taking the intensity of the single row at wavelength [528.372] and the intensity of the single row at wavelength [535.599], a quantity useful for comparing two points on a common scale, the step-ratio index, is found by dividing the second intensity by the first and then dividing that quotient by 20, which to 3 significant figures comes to 0.0516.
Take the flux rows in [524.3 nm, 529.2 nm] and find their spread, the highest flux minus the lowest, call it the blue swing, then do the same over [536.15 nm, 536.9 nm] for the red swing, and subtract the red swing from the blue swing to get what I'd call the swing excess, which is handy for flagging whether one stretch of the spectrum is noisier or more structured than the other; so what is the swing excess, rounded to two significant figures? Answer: 5.7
